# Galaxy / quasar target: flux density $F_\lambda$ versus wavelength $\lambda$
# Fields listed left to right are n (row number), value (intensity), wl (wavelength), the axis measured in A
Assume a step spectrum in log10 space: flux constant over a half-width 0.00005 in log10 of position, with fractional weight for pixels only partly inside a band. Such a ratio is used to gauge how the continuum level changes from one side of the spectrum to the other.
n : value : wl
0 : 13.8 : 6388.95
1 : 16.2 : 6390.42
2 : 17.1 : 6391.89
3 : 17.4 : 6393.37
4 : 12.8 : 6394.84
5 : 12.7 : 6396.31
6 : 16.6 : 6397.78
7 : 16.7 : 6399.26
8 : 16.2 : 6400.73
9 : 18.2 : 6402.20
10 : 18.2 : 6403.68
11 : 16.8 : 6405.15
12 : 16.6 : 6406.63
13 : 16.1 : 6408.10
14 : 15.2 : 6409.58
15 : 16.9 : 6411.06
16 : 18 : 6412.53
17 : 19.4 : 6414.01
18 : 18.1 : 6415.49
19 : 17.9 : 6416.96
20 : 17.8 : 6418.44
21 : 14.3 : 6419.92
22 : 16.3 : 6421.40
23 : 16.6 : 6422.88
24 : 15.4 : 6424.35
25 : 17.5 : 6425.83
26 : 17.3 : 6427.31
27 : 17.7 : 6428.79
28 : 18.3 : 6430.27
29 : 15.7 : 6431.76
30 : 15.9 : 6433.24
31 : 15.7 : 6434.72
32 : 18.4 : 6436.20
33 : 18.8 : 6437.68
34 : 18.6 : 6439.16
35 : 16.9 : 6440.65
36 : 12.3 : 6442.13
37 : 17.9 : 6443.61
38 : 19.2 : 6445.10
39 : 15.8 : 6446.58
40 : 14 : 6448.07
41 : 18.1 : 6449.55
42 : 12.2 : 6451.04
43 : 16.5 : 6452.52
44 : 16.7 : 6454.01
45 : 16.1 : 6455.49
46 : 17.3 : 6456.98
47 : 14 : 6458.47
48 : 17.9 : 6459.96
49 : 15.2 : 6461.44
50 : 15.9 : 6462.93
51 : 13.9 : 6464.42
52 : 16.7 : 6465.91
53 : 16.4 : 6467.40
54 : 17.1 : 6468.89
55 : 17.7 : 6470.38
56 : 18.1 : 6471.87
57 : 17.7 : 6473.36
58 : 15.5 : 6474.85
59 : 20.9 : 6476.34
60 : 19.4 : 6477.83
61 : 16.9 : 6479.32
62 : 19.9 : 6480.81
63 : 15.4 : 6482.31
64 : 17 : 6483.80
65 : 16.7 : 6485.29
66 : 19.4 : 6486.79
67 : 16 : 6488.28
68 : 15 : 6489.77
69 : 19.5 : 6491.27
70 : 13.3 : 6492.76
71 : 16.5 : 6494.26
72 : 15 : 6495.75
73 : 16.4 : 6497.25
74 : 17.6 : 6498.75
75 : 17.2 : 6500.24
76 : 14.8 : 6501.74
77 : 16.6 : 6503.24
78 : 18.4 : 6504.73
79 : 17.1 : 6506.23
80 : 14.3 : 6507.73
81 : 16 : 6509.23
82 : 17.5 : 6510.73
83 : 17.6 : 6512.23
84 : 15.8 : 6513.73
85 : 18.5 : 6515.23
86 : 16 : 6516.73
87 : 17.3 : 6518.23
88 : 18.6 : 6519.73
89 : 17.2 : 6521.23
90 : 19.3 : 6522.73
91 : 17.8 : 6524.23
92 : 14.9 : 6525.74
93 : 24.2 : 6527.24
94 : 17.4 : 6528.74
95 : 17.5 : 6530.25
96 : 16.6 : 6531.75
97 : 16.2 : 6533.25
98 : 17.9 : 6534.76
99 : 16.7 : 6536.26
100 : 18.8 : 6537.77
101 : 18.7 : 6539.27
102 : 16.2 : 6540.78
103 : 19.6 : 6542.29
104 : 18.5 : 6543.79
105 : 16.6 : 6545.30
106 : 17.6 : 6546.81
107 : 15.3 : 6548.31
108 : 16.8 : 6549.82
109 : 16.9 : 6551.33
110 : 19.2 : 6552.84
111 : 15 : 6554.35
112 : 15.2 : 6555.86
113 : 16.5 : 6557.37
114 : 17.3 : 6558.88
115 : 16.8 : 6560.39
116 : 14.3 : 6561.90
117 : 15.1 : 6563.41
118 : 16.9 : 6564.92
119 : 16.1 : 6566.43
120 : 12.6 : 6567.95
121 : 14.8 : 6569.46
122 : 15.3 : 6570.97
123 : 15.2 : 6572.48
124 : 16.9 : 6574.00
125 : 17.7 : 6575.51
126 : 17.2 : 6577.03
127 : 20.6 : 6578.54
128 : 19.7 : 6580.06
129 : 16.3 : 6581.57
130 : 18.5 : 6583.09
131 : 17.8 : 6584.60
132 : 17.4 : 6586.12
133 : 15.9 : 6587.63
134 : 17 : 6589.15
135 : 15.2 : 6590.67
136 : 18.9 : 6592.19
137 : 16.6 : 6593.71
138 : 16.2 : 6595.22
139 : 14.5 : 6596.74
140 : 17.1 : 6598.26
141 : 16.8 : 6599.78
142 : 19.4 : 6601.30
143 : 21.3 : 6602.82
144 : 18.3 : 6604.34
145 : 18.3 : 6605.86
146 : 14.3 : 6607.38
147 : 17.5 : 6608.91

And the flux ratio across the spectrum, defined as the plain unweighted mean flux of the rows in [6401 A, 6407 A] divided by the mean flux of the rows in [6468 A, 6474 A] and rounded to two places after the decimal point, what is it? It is 0.99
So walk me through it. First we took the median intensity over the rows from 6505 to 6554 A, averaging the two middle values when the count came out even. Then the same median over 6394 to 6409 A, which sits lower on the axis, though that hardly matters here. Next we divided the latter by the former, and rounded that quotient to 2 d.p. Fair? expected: 0.96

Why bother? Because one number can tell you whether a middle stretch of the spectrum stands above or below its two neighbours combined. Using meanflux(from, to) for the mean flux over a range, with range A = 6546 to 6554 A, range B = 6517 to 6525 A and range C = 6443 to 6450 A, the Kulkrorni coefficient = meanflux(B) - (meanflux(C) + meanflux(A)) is -16.1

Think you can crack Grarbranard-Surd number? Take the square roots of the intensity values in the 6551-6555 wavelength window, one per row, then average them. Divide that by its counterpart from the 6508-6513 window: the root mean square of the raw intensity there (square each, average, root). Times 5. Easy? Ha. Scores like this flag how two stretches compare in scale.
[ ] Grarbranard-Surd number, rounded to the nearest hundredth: 1.21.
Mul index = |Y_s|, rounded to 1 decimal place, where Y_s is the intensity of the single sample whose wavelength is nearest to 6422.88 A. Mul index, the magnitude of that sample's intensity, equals 16.6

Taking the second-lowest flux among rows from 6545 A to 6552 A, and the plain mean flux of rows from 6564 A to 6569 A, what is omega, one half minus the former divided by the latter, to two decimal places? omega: -0.59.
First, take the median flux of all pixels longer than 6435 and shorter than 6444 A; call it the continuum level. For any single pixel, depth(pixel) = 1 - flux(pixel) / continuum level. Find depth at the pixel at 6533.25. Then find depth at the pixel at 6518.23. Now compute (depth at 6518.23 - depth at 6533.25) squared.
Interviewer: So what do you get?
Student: 0.0037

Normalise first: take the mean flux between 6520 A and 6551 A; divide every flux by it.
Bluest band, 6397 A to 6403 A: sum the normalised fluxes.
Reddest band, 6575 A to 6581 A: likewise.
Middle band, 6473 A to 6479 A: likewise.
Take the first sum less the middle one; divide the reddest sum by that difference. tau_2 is -13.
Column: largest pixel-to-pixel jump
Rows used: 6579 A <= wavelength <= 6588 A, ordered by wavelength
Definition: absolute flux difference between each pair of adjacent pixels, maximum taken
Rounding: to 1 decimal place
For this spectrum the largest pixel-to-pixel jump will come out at 3.4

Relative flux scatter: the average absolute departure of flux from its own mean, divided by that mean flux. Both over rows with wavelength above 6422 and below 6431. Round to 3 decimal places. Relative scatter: 0.044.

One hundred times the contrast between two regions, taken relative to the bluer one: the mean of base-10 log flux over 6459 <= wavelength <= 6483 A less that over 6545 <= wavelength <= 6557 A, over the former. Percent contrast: 1.1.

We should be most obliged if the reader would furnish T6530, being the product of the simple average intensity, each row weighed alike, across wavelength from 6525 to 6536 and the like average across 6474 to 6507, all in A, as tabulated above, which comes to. 303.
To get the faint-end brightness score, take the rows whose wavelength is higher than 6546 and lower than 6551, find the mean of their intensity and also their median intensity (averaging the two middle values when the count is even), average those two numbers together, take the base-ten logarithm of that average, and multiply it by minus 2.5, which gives -3.06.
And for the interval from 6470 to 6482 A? -3.14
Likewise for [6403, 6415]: -3.08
